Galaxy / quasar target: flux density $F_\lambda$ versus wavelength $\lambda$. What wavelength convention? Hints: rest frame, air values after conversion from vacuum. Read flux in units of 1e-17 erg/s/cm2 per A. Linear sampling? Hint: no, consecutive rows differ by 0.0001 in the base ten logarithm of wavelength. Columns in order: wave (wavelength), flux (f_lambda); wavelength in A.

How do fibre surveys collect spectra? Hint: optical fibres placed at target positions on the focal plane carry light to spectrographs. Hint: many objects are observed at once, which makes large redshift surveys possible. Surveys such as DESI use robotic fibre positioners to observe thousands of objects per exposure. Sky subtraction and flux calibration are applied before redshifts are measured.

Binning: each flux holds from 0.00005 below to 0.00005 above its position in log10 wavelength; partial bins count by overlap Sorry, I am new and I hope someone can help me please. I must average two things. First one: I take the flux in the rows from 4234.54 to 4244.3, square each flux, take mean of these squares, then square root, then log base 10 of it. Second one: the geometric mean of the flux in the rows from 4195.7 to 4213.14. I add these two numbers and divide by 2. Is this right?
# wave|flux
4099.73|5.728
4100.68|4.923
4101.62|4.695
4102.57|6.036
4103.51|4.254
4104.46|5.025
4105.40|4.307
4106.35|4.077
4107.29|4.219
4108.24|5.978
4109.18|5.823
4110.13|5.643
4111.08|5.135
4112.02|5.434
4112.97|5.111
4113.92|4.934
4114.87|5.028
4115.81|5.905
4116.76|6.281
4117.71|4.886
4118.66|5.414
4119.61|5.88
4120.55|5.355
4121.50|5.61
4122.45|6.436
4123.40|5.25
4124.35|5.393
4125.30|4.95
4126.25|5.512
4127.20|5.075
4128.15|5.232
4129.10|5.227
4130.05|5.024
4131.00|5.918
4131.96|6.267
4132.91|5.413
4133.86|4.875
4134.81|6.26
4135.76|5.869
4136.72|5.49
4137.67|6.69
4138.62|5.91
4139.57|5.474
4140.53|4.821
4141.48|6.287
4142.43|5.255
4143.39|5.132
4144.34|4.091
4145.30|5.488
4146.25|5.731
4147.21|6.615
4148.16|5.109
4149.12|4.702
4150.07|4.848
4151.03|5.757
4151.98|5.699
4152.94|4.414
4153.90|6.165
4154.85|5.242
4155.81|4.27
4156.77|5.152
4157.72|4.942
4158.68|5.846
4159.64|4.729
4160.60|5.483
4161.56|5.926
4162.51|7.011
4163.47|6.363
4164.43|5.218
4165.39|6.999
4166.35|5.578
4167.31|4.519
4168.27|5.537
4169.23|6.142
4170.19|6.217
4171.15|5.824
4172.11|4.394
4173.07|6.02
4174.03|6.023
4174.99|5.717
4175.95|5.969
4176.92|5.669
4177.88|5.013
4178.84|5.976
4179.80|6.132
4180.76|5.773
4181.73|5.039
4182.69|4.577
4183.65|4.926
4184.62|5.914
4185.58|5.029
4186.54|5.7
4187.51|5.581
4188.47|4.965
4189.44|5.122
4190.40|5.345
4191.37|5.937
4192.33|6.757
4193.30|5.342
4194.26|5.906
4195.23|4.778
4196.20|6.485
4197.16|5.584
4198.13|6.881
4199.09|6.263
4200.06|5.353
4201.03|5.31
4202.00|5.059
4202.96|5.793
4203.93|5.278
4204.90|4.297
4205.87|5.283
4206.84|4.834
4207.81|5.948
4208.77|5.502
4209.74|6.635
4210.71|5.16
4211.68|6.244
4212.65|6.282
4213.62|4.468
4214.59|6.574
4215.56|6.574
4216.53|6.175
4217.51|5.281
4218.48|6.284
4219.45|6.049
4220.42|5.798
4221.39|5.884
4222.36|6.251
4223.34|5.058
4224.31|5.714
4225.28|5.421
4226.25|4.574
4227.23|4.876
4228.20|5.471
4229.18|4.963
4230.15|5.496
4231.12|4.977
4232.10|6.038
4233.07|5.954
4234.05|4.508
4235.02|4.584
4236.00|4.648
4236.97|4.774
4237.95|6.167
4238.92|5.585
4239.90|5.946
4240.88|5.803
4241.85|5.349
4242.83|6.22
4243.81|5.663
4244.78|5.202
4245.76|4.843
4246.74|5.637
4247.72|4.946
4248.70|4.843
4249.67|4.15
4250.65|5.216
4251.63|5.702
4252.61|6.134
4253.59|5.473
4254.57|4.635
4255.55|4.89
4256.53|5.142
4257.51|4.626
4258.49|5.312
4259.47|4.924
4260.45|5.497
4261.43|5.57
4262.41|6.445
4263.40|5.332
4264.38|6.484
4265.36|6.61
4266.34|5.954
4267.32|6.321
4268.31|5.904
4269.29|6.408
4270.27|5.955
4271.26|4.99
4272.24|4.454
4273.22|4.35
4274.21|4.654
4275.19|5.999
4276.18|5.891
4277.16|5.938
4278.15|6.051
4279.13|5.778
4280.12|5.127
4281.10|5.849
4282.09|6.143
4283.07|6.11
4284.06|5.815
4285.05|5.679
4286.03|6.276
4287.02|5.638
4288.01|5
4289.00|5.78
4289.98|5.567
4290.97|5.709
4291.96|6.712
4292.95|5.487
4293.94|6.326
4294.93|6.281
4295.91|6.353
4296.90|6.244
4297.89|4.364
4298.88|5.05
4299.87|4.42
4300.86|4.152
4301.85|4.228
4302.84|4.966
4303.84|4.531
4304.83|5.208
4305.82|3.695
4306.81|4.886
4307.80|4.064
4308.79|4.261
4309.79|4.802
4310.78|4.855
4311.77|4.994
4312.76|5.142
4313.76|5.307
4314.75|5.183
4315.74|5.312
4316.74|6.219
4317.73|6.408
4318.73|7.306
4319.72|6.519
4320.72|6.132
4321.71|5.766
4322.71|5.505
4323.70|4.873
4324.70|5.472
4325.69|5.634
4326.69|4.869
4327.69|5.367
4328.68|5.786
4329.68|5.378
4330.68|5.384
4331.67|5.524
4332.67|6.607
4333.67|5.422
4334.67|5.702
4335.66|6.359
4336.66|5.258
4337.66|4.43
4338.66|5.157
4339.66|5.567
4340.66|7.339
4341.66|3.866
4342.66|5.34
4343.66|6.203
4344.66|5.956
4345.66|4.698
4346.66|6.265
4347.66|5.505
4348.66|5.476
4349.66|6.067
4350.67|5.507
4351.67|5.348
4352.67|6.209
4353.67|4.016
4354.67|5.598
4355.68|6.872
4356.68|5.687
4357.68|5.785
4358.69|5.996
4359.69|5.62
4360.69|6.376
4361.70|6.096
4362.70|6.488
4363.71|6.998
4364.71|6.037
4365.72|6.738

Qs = 3.19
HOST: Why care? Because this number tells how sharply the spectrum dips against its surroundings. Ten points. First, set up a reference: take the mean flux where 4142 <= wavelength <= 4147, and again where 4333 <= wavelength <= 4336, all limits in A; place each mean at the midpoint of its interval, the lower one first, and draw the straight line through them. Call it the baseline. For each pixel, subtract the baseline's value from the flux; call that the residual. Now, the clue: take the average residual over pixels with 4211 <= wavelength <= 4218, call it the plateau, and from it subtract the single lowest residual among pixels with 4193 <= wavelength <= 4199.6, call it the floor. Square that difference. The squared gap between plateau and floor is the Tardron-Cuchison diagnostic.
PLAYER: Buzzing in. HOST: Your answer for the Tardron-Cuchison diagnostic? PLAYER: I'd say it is 1.2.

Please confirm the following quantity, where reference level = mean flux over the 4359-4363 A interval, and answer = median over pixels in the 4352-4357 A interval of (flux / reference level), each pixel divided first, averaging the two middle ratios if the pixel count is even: 0.93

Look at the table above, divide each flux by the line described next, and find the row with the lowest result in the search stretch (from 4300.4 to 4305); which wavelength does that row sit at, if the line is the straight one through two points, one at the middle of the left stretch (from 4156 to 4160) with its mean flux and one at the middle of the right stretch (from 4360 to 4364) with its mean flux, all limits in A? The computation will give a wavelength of 4300.86 A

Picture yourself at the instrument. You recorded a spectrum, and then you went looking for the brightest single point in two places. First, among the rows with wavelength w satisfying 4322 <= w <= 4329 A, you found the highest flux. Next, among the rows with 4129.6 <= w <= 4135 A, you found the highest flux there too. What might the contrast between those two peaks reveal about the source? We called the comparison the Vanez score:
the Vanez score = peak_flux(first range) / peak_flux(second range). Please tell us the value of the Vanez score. 0.92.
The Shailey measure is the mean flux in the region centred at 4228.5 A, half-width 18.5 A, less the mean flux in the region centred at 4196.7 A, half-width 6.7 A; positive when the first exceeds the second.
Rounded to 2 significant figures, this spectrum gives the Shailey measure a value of -0.23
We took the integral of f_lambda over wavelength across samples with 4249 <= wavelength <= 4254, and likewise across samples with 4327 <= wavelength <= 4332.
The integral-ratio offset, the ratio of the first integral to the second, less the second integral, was -26.4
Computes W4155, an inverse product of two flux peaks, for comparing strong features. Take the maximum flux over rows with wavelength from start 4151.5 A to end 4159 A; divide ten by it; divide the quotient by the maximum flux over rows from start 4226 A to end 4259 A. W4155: 0.261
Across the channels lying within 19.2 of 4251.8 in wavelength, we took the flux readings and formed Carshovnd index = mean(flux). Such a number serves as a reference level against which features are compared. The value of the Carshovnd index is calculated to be 5.47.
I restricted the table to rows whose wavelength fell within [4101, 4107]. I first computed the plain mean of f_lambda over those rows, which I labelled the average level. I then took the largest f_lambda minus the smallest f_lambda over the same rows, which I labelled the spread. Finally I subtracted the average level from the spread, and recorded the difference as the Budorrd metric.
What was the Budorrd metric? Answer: -2.8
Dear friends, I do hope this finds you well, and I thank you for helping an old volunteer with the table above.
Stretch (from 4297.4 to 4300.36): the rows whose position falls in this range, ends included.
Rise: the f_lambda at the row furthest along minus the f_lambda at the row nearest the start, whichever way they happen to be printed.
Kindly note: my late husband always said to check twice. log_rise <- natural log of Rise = -2.9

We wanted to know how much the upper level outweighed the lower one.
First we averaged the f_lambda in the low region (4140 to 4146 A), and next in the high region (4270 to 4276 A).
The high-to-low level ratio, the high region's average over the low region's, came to 0.98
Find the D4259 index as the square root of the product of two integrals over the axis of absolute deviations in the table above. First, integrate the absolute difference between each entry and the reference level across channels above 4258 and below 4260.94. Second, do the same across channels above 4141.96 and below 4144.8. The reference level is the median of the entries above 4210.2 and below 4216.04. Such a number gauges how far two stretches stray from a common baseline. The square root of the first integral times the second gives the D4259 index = 3.5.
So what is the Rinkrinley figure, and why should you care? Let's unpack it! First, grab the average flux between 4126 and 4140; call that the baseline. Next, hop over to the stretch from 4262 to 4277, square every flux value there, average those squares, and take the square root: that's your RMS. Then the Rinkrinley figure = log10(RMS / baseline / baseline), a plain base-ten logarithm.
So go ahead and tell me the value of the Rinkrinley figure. -0.74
